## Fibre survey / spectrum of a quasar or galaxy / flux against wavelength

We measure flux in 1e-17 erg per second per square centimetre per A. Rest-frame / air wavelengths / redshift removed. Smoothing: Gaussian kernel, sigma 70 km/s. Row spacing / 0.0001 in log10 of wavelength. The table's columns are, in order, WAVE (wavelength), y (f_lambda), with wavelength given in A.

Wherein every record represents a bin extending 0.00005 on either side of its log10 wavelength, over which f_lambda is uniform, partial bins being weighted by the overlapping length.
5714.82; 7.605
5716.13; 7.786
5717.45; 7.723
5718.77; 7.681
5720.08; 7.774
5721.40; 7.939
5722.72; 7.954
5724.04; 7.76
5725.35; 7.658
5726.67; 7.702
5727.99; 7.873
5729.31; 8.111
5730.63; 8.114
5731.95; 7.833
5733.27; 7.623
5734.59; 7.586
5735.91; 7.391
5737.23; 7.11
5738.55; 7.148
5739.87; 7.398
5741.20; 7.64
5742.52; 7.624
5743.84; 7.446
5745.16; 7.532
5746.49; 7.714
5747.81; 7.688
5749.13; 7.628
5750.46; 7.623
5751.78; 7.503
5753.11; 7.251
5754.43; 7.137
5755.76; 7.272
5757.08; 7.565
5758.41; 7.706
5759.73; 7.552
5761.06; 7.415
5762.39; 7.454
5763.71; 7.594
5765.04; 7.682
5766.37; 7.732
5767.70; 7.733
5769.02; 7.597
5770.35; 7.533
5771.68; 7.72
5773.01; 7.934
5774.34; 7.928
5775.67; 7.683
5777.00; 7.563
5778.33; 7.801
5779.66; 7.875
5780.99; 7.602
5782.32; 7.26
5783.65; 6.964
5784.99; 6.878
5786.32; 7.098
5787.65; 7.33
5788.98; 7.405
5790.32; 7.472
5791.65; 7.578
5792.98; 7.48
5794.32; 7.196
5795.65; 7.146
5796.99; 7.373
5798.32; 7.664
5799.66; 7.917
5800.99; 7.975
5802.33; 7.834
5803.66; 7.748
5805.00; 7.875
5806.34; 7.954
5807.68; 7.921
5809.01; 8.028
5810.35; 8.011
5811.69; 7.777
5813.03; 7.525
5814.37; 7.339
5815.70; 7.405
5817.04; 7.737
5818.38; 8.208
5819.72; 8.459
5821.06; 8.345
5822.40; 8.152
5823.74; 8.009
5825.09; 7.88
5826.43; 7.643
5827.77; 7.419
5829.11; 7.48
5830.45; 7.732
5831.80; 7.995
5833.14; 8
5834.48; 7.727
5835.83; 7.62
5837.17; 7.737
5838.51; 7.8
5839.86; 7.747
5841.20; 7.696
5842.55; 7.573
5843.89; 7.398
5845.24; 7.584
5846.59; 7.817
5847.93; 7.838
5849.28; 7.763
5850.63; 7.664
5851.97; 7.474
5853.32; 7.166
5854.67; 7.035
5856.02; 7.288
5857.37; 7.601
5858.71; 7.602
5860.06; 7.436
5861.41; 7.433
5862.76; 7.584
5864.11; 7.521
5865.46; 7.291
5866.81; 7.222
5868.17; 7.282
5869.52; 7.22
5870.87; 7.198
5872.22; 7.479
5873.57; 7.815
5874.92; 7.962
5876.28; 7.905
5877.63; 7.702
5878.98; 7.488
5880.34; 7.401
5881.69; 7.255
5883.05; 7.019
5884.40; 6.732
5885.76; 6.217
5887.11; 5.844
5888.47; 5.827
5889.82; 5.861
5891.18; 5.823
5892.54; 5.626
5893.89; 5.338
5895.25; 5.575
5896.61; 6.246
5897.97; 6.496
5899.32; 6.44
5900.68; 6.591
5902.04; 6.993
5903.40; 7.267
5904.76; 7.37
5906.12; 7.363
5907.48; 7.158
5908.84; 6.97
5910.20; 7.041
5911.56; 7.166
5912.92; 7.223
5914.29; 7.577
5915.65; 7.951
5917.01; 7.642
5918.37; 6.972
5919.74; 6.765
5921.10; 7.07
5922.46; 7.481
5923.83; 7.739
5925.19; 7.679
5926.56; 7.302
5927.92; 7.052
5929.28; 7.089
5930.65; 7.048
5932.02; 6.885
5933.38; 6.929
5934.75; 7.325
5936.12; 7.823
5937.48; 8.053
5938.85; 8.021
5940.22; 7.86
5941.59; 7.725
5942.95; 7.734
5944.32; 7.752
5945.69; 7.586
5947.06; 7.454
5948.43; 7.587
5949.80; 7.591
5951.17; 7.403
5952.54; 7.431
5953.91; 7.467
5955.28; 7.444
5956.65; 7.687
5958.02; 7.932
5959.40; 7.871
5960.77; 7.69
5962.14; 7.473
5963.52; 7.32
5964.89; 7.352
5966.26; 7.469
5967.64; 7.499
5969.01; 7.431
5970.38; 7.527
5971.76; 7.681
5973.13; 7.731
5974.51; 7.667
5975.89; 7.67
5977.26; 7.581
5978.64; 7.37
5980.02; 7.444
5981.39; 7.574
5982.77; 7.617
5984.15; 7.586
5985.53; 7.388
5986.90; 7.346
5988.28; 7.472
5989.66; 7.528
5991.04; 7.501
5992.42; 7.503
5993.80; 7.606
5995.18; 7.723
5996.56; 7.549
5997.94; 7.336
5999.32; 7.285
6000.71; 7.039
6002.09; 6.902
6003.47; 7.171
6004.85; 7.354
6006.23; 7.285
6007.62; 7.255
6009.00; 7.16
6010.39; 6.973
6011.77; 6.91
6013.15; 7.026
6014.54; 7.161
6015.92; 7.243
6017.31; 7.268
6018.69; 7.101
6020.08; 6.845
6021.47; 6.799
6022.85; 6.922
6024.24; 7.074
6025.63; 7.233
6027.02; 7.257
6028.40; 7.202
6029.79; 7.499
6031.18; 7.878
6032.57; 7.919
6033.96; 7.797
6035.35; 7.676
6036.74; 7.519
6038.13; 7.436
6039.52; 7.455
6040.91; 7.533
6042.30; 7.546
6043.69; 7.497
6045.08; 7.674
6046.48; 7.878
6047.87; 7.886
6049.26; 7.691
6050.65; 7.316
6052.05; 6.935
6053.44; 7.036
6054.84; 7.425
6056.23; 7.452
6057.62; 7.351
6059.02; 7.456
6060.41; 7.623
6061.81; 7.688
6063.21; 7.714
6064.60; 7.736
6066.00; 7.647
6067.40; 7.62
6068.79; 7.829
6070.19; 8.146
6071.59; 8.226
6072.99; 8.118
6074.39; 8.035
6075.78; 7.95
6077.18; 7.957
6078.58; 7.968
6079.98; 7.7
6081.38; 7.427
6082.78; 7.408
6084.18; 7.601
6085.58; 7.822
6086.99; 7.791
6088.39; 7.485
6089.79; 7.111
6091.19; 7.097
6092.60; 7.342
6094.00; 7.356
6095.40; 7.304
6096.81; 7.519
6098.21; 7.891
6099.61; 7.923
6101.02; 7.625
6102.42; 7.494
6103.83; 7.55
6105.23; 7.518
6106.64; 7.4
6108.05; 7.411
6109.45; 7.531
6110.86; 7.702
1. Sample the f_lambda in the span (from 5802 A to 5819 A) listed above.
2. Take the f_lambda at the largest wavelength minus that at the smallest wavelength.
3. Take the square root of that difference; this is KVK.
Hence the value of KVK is 0.61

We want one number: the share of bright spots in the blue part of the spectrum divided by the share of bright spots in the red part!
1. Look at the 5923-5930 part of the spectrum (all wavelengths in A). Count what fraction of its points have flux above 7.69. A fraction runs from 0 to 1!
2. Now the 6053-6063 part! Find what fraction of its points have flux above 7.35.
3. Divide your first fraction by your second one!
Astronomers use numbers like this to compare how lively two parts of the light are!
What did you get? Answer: 0.23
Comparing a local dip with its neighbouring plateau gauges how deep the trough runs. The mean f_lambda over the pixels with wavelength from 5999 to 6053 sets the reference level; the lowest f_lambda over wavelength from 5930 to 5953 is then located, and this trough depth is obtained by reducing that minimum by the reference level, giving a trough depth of -0.44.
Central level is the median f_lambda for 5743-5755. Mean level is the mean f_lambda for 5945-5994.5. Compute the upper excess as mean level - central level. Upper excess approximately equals 0.0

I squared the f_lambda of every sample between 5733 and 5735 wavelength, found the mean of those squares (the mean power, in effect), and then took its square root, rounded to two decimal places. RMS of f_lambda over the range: 7.60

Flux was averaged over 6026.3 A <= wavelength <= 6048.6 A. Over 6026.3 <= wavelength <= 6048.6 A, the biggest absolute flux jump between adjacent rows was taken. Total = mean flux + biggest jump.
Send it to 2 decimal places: 7.98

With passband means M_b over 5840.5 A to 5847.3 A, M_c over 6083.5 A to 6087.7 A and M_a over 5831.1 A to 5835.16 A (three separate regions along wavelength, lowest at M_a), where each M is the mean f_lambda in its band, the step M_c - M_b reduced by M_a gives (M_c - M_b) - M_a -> -7.78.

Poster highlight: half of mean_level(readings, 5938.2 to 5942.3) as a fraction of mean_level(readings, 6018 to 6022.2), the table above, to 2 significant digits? 0.57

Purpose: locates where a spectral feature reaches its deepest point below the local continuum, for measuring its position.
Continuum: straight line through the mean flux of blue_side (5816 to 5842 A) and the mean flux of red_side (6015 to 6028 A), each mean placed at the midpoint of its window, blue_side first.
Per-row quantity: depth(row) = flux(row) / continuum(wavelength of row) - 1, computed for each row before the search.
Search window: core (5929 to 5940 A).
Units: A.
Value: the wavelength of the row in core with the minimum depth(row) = 5932.02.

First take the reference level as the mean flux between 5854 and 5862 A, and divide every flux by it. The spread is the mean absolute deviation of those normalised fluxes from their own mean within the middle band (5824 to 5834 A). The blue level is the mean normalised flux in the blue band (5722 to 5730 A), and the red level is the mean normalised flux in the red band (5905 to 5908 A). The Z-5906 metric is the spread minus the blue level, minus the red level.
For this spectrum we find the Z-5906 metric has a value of -2.02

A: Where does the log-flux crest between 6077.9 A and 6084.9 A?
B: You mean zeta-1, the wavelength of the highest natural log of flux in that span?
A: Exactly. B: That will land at 6078.58 A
